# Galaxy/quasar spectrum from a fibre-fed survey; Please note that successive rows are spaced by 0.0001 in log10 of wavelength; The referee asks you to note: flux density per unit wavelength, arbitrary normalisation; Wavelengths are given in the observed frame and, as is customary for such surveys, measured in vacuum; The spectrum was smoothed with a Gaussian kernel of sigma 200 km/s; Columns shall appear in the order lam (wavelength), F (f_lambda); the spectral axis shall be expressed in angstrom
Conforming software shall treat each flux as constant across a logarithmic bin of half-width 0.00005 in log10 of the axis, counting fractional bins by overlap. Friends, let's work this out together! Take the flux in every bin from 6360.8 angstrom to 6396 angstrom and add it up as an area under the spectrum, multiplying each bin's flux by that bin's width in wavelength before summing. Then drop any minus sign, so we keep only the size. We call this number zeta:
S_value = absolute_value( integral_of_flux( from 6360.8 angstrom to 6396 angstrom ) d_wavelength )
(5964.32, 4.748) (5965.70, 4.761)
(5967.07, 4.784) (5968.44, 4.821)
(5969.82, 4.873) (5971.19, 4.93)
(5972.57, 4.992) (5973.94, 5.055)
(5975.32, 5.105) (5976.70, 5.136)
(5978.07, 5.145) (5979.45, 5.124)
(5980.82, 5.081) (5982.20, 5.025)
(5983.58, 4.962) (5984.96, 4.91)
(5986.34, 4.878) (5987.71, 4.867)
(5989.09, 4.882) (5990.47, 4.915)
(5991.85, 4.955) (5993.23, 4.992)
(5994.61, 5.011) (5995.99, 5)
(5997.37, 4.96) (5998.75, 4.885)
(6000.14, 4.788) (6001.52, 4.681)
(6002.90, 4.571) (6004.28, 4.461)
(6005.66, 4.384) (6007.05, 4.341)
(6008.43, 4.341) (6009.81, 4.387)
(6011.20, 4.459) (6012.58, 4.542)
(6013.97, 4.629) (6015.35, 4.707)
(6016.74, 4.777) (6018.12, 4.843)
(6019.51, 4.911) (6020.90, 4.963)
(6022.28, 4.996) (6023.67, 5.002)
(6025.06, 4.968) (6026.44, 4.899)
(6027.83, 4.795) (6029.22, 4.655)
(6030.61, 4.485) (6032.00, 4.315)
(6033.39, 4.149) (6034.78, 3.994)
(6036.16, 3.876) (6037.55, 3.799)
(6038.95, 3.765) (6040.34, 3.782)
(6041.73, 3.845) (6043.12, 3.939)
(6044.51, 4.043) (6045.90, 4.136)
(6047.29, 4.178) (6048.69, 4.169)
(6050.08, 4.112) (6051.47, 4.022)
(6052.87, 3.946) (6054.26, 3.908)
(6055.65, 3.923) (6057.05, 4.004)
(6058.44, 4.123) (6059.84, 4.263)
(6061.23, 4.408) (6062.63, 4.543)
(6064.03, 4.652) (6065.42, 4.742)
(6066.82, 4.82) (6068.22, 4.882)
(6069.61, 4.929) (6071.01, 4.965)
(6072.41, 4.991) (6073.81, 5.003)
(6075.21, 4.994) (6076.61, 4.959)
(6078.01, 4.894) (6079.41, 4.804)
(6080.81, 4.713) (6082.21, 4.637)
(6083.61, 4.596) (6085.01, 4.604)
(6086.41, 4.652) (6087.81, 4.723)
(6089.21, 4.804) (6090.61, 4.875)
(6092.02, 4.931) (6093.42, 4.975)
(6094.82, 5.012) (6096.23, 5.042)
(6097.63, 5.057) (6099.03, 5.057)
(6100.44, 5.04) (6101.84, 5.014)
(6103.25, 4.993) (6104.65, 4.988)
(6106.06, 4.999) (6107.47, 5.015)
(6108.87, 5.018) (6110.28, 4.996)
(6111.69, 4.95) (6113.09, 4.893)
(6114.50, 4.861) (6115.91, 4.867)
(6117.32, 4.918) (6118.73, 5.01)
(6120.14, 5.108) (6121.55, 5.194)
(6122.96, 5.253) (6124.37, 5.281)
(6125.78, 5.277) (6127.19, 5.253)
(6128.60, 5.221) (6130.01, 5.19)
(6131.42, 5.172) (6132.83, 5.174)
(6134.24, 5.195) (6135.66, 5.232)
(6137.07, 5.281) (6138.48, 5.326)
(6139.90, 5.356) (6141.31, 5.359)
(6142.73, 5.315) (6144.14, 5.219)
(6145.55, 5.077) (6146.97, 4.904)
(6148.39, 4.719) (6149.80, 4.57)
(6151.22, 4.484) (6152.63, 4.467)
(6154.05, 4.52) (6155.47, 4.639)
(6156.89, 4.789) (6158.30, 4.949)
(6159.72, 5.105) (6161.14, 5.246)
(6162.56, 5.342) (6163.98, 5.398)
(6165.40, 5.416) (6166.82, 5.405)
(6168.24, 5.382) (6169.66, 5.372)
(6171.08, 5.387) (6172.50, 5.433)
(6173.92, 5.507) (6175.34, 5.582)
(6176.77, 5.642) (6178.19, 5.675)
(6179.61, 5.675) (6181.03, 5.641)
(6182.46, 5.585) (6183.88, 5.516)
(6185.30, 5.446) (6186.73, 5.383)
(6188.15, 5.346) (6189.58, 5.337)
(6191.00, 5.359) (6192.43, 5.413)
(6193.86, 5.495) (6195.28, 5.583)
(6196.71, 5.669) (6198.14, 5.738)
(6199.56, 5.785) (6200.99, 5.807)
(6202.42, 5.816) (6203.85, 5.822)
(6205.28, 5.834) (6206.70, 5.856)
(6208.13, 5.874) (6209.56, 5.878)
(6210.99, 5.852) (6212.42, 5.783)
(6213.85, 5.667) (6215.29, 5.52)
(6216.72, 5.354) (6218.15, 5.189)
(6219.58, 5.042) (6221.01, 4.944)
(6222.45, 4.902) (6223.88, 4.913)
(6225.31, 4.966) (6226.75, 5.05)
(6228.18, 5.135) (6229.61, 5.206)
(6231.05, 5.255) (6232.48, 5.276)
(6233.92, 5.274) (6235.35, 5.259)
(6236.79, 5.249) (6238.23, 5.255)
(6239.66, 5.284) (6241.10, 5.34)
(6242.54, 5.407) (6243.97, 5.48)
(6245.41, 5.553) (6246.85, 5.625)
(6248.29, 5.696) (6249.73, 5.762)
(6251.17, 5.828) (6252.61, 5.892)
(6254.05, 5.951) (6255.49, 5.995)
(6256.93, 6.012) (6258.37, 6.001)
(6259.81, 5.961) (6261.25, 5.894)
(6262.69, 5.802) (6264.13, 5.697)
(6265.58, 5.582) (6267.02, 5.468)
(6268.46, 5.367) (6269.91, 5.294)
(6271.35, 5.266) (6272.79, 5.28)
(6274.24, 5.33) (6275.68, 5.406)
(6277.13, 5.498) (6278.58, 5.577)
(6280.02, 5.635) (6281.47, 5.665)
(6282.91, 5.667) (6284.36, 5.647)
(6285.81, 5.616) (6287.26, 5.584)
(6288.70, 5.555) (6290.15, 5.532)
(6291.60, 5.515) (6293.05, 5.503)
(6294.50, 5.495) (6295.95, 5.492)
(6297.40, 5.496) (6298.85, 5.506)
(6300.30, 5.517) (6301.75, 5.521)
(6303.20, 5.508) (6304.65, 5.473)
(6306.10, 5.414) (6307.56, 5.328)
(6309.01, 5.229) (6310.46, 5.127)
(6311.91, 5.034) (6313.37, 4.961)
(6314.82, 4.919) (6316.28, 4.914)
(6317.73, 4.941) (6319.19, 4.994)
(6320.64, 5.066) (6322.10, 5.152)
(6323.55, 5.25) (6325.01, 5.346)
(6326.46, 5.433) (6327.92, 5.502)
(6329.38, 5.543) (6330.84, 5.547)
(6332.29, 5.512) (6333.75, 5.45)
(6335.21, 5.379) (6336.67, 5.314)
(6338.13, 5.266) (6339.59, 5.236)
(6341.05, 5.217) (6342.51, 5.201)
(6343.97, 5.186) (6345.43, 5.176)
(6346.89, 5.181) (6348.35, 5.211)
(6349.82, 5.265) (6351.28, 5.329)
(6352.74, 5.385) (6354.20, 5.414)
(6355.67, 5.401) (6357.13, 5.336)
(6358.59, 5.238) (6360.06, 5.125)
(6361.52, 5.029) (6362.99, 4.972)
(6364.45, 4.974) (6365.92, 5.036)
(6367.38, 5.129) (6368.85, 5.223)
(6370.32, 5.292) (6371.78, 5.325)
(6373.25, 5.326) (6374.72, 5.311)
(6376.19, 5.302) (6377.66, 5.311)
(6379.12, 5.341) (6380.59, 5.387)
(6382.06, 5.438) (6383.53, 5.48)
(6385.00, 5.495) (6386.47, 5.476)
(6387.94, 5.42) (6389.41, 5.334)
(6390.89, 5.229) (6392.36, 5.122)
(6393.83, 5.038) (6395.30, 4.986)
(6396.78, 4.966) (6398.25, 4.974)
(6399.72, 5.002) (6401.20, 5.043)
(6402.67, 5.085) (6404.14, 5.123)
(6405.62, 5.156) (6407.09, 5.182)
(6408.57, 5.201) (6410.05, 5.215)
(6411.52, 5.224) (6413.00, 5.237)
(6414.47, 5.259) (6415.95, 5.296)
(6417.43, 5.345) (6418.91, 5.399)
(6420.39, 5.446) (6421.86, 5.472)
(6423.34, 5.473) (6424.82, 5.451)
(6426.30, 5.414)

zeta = 185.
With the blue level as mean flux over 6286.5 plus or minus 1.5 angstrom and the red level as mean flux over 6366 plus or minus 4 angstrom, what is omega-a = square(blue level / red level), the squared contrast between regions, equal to 1.2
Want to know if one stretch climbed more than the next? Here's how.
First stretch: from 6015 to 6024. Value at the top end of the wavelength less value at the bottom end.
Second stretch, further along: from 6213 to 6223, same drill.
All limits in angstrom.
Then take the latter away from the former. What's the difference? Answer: 1.06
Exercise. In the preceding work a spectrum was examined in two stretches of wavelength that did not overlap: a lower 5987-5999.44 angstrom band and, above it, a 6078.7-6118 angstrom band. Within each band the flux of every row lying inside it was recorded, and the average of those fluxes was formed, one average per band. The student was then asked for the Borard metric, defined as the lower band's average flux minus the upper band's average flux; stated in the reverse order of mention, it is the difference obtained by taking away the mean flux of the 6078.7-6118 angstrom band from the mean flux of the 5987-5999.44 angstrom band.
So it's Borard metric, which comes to 0.0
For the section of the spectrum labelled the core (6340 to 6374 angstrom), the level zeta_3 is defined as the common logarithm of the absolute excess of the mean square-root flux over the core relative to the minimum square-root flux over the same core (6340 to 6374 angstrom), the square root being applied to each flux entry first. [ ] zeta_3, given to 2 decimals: -1.27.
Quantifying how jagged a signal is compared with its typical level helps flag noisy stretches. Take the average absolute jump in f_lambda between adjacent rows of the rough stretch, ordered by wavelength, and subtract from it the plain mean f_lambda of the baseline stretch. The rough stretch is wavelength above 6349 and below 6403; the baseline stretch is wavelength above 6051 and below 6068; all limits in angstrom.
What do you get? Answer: -4.2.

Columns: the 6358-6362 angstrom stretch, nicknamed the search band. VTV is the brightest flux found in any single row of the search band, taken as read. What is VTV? 5.238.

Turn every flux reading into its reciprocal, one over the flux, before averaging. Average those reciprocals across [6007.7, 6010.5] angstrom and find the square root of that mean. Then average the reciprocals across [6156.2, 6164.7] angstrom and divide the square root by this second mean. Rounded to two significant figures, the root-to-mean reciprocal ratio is 2.5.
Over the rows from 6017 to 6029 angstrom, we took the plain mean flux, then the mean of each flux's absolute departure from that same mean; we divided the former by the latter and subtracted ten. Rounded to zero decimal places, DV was 72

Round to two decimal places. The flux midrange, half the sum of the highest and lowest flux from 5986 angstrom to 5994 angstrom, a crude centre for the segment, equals 4.93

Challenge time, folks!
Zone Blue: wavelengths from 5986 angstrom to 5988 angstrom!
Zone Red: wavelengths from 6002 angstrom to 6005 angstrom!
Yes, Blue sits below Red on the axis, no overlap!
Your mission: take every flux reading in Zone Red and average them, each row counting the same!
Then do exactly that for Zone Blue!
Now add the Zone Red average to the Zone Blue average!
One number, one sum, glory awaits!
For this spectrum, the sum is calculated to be 9.4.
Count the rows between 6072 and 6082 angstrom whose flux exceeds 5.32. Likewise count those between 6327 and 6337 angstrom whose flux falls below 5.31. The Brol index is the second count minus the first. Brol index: 0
